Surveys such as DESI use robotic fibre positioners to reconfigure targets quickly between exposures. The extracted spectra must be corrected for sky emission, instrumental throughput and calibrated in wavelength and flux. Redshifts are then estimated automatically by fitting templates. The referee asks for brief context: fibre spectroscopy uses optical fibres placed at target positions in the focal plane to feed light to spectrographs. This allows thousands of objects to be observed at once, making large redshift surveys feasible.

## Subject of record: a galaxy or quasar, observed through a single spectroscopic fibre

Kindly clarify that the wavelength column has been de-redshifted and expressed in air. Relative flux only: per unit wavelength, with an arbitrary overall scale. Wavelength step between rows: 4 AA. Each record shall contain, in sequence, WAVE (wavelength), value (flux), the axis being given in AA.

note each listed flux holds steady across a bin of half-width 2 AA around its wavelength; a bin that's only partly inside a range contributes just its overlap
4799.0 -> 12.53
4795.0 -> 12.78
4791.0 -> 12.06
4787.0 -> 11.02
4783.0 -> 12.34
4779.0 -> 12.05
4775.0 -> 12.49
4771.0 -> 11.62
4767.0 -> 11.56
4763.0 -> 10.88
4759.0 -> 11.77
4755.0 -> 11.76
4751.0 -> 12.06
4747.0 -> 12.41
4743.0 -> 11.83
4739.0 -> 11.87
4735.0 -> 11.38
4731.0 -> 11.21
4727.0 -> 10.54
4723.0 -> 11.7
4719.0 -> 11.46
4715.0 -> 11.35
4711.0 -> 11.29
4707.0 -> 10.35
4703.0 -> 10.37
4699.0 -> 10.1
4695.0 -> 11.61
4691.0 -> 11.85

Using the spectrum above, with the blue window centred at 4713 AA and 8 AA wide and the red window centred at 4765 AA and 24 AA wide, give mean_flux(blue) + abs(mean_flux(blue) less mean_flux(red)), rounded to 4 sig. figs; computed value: 11.68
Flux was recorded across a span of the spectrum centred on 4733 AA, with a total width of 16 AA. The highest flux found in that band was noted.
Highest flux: 11.87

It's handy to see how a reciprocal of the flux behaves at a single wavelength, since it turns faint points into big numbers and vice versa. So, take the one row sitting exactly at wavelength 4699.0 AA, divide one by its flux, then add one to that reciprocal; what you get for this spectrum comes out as 1.10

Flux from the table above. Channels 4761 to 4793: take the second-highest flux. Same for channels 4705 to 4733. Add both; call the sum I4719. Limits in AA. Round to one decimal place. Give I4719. 23.8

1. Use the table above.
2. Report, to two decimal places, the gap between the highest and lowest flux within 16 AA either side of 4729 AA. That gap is 1.33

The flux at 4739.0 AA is 11.87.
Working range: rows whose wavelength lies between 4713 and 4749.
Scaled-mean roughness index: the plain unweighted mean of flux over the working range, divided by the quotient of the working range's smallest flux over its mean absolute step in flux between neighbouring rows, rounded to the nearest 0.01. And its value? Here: 0.47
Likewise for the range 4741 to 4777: 0.51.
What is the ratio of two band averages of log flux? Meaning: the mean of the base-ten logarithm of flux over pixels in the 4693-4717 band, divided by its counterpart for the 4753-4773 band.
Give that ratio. 0.975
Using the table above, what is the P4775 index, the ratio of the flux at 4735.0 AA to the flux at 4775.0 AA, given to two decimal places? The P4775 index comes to 0.91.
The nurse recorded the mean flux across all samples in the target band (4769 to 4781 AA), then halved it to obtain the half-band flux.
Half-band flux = 6.03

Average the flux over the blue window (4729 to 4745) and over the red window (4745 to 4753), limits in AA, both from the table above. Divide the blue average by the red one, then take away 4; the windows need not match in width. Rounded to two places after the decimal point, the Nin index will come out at -3.05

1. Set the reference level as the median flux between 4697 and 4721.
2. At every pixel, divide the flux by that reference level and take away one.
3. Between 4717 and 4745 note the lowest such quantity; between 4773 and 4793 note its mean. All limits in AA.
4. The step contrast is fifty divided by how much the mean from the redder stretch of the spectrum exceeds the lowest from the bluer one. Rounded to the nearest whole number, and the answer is 373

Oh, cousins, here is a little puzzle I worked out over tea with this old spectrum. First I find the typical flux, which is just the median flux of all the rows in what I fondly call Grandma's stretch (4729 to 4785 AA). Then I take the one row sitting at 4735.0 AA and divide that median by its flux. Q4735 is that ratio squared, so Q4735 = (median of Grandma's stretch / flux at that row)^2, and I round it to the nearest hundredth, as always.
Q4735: 1.08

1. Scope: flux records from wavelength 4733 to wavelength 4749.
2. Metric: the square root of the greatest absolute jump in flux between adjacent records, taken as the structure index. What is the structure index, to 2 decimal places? 0.76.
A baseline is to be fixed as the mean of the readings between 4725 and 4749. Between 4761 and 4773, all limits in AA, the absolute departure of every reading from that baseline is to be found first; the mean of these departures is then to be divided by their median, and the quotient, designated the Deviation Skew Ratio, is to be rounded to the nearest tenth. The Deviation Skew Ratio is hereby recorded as 3.2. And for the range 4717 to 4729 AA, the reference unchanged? 2.6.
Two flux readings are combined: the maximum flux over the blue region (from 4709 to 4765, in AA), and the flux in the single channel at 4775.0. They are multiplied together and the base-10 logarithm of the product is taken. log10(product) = 2.19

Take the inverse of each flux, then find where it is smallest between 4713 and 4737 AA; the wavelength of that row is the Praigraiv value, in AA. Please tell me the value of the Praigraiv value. 4723.0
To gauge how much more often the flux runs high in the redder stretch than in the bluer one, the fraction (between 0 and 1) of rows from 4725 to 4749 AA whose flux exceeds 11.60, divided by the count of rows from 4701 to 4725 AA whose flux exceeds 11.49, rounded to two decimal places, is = 0.50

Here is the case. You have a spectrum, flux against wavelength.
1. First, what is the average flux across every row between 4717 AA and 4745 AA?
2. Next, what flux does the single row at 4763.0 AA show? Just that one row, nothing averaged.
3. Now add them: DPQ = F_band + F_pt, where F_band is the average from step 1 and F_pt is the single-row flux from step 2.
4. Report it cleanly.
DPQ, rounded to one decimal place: 22.3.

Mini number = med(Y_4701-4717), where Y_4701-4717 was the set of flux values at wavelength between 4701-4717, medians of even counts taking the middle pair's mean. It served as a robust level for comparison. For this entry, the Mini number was 10.8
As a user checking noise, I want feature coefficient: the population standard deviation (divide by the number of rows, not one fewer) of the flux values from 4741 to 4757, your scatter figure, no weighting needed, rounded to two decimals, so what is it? 0.25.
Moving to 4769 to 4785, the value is 0.33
